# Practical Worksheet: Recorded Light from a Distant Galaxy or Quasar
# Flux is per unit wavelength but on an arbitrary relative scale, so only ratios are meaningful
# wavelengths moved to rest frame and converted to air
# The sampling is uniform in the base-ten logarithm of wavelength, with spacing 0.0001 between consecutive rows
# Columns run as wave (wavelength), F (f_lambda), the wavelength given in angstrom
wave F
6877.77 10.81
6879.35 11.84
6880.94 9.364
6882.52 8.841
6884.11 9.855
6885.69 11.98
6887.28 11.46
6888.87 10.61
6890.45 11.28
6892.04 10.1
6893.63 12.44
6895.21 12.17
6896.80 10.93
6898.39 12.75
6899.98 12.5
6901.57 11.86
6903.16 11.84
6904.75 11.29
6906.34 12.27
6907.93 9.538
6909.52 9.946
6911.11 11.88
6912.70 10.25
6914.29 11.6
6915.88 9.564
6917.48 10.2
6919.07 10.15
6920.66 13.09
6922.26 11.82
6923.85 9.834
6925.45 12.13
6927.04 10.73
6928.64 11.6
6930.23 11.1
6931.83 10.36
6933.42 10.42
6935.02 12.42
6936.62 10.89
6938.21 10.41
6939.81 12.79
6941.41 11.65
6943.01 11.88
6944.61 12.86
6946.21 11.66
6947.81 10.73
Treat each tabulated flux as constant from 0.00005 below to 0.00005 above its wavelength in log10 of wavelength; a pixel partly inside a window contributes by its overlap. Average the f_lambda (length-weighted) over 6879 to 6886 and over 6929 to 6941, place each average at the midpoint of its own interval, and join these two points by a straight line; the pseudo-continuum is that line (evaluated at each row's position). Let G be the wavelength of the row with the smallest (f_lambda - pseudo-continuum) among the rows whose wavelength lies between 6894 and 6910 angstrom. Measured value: 6907.93 angstrom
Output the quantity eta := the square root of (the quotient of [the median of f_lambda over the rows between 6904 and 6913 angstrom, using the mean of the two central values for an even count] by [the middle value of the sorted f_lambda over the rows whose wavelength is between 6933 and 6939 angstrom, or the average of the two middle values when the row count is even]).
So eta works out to 1.01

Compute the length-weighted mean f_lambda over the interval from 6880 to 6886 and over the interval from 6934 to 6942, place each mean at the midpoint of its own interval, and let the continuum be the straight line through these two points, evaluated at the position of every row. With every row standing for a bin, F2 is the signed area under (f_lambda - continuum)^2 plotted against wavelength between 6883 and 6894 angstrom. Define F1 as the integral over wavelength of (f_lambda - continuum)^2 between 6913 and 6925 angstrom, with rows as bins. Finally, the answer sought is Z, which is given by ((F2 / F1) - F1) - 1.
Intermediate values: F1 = 16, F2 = 18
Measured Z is -16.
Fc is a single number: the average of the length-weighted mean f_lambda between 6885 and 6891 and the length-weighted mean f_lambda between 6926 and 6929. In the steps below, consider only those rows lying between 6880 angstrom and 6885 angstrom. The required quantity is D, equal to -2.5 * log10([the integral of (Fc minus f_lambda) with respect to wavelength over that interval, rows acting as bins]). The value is -2.4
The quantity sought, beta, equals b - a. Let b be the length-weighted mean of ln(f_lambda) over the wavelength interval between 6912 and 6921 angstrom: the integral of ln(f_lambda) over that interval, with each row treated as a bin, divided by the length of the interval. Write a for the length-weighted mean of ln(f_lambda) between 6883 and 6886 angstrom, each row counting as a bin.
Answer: 0.02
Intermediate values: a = 2.35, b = 2.37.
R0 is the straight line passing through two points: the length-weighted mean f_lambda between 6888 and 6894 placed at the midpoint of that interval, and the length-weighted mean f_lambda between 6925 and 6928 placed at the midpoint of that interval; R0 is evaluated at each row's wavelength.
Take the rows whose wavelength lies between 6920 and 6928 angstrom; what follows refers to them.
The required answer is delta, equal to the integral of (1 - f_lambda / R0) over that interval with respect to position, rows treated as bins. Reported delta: -0.11 angstrom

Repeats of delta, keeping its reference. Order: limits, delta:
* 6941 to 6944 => -0.09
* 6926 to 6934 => 0.35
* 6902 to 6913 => 0.11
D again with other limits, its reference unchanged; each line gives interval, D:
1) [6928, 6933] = -0.4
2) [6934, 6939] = 1.6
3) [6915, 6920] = -1.9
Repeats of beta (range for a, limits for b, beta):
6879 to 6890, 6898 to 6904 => 0.15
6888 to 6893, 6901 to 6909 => 0.05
